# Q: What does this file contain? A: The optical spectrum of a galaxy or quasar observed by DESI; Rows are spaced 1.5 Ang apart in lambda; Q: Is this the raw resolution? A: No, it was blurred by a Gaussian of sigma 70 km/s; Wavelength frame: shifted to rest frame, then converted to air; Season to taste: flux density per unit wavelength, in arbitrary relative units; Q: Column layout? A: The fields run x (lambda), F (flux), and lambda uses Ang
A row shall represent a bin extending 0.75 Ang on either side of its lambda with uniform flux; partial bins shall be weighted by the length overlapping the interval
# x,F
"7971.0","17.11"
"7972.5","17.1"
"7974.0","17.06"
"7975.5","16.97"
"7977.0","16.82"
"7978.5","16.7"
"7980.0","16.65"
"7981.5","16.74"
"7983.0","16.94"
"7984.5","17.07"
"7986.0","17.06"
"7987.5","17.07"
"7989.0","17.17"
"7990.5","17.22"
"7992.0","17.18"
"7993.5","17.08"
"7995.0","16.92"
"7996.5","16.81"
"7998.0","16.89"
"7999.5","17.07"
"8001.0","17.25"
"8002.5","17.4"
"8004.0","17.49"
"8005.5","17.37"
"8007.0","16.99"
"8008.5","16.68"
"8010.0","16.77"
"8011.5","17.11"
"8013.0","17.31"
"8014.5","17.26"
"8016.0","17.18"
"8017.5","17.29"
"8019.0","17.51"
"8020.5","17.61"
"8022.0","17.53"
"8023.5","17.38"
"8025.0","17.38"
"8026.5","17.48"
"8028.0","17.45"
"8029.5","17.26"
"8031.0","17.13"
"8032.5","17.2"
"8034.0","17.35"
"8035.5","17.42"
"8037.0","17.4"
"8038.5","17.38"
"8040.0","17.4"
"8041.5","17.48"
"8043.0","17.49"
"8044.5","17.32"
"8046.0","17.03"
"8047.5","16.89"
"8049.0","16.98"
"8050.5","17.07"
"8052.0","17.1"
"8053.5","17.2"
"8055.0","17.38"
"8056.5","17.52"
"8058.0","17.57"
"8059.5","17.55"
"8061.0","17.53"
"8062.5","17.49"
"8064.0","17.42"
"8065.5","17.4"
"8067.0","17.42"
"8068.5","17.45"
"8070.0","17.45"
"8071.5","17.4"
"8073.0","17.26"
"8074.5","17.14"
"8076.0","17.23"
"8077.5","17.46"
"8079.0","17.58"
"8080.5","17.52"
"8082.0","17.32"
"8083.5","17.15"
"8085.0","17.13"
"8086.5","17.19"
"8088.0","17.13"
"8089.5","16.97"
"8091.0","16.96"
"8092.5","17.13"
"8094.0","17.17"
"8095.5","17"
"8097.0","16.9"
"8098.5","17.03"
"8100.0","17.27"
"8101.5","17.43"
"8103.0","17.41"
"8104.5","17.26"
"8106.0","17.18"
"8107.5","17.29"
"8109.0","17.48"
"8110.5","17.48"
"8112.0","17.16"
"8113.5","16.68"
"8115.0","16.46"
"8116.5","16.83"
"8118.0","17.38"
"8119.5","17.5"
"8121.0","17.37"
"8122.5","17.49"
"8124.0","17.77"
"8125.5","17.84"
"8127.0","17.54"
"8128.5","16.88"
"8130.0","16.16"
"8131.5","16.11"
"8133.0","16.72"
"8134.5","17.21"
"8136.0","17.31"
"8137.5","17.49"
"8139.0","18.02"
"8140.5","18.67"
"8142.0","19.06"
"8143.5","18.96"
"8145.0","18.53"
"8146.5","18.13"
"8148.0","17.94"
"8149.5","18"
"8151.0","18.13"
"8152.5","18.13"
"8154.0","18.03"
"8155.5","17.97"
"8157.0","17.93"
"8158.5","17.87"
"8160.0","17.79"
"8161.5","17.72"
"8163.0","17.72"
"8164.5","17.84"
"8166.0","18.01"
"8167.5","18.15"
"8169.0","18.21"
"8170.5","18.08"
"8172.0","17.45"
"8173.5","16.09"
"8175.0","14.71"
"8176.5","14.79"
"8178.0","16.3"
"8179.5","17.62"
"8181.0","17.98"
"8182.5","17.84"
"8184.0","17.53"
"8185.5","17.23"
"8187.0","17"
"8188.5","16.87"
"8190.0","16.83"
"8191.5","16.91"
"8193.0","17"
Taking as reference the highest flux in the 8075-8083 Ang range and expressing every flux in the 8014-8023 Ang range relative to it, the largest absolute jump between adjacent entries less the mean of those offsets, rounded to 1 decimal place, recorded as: 0.4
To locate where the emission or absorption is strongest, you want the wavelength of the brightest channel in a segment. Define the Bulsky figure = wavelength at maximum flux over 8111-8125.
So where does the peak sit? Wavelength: 8124.0 Ang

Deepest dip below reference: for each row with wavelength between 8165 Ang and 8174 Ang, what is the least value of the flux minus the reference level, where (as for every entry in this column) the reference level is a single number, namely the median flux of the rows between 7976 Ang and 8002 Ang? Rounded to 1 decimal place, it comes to -1.0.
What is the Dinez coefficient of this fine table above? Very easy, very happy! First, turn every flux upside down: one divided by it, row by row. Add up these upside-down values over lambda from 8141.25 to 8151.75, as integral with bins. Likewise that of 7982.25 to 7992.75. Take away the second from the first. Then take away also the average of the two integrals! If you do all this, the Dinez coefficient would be -0.635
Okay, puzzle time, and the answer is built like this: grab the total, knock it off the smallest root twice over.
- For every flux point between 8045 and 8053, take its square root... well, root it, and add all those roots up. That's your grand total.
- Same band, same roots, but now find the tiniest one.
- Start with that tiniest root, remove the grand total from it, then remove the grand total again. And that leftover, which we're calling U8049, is -37.1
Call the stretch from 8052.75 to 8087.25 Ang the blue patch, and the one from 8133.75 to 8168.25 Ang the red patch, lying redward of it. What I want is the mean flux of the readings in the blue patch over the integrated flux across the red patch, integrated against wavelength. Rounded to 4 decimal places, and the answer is 0.0279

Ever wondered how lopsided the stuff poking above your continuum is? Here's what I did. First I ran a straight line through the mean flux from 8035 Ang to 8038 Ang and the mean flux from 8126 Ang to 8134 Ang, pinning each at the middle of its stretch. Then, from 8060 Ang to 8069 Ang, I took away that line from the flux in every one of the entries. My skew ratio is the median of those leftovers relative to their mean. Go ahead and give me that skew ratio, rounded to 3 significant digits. 1.01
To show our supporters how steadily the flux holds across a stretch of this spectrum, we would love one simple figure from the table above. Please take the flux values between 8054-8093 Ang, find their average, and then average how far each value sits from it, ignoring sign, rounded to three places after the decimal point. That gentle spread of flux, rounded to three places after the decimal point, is 0.161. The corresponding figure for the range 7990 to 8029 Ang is 0.207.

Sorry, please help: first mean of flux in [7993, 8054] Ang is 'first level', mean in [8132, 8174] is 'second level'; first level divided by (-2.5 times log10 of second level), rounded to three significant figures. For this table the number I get -5.50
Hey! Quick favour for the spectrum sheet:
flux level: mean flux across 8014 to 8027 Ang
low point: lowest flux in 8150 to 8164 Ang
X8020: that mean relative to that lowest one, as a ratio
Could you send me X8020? 0.98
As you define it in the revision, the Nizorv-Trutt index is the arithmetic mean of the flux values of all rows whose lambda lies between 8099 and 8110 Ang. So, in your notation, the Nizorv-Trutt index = 17.3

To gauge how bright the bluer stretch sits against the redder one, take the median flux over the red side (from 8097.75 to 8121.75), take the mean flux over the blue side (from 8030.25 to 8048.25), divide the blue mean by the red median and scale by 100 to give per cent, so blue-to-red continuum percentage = 100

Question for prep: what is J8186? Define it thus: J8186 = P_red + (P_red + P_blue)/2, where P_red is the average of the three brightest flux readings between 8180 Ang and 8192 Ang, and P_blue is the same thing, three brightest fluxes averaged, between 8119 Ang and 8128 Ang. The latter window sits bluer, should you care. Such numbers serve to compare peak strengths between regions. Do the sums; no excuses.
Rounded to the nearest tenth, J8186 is 35.5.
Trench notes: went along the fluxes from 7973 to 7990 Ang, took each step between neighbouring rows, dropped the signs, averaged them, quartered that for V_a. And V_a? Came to 0.024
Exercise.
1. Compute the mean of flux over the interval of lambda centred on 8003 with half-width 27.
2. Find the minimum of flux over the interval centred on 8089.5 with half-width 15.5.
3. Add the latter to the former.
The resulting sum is 34.0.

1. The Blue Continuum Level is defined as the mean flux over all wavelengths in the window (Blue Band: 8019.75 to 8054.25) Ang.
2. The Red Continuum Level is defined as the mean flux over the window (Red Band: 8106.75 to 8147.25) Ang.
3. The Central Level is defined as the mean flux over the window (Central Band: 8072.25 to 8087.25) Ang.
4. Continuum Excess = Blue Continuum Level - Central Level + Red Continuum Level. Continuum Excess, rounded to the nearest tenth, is 17.5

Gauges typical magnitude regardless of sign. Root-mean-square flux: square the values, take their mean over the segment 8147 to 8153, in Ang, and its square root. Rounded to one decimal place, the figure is 18.1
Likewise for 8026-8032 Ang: 17.3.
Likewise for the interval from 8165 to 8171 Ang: 18.1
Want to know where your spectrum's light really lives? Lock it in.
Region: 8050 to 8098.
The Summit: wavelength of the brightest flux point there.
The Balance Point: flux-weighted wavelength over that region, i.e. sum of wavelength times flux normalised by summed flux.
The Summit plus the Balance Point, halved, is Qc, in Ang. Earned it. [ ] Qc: 8076.3 Ang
